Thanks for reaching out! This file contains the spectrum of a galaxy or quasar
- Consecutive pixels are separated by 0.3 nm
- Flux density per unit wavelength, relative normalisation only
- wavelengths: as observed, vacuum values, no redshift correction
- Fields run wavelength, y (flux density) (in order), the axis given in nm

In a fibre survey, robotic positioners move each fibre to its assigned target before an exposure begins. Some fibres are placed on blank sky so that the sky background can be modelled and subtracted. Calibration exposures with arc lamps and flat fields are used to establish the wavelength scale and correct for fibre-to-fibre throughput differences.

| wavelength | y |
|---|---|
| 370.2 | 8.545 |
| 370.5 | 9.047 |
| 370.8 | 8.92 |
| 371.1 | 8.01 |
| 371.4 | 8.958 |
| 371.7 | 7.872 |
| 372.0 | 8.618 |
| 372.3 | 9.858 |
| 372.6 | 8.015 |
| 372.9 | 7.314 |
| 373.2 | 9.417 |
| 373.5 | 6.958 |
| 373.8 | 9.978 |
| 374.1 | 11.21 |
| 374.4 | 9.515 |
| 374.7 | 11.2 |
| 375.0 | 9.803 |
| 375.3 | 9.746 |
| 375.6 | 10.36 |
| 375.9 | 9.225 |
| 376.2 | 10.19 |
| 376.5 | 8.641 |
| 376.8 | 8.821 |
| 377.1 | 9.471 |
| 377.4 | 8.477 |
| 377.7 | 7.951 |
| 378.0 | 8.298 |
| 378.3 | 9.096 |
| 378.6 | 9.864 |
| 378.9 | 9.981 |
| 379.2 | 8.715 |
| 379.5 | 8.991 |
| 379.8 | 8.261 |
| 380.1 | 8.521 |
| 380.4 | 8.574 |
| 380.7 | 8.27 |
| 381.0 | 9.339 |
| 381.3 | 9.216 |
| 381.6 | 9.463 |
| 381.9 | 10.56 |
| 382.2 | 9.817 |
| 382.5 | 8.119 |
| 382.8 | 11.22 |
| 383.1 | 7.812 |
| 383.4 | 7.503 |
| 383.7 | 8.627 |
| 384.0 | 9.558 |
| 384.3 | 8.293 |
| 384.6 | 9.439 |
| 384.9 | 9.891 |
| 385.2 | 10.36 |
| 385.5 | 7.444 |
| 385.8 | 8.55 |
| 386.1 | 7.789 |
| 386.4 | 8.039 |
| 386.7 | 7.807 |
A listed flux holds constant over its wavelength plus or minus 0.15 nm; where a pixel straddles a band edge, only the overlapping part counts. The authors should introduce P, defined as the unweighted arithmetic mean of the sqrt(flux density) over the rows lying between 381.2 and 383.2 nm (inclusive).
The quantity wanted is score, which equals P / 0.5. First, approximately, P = 3.07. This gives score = 6.14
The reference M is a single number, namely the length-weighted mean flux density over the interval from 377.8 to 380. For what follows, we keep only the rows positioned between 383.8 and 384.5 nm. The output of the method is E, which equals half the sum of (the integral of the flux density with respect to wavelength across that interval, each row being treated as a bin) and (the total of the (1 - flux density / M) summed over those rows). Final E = 3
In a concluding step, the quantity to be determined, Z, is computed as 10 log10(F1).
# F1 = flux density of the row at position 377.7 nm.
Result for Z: 9.0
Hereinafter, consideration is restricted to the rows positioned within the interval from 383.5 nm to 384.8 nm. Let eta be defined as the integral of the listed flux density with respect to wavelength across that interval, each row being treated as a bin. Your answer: 11.6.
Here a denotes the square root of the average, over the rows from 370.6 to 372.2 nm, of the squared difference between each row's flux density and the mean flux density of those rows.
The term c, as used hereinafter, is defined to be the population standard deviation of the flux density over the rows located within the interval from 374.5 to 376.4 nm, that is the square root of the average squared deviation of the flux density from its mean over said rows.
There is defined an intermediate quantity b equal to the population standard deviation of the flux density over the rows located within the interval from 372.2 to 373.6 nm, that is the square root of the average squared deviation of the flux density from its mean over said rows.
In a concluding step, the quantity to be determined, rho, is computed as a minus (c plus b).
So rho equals -1.30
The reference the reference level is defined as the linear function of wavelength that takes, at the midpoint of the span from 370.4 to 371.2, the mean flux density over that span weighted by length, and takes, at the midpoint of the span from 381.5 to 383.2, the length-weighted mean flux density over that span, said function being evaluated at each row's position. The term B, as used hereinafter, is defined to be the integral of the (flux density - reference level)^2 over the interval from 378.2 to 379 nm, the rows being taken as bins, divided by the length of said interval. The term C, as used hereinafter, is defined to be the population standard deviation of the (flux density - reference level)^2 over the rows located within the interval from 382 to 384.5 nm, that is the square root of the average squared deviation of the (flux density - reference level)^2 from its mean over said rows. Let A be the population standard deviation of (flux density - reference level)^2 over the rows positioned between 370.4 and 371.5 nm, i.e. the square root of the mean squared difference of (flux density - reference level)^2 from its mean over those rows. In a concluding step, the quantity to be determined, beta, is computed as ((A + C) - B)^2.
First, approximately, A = 0.17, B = 0.3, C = 1.4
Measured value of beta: 1.8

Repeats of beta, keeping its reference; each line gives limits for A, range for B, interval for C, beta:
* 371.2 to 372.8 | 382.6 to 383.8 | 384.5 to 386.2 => 0.1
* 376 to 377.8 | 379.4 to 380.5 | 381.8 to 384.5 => 1.6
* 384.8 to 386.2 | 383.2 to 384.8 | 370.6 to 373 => 1.8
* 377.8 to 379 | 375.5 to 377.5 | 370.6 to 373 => 0.2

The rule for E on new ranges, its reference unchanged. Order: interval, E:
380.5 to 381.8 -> 6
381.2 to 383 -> 8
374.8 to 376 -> 6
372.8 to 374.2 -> 6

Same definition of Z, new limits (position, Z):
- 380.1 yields 9.3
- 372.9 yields 8.6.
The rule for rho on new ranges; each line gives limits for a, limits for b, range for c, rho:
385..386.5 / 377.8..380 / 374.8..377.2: -0.18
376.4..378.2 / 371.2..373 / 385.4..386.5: -0.76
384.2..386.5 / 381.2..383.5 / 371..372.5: -0.98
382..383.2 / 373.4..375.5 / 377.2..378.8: -0.62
